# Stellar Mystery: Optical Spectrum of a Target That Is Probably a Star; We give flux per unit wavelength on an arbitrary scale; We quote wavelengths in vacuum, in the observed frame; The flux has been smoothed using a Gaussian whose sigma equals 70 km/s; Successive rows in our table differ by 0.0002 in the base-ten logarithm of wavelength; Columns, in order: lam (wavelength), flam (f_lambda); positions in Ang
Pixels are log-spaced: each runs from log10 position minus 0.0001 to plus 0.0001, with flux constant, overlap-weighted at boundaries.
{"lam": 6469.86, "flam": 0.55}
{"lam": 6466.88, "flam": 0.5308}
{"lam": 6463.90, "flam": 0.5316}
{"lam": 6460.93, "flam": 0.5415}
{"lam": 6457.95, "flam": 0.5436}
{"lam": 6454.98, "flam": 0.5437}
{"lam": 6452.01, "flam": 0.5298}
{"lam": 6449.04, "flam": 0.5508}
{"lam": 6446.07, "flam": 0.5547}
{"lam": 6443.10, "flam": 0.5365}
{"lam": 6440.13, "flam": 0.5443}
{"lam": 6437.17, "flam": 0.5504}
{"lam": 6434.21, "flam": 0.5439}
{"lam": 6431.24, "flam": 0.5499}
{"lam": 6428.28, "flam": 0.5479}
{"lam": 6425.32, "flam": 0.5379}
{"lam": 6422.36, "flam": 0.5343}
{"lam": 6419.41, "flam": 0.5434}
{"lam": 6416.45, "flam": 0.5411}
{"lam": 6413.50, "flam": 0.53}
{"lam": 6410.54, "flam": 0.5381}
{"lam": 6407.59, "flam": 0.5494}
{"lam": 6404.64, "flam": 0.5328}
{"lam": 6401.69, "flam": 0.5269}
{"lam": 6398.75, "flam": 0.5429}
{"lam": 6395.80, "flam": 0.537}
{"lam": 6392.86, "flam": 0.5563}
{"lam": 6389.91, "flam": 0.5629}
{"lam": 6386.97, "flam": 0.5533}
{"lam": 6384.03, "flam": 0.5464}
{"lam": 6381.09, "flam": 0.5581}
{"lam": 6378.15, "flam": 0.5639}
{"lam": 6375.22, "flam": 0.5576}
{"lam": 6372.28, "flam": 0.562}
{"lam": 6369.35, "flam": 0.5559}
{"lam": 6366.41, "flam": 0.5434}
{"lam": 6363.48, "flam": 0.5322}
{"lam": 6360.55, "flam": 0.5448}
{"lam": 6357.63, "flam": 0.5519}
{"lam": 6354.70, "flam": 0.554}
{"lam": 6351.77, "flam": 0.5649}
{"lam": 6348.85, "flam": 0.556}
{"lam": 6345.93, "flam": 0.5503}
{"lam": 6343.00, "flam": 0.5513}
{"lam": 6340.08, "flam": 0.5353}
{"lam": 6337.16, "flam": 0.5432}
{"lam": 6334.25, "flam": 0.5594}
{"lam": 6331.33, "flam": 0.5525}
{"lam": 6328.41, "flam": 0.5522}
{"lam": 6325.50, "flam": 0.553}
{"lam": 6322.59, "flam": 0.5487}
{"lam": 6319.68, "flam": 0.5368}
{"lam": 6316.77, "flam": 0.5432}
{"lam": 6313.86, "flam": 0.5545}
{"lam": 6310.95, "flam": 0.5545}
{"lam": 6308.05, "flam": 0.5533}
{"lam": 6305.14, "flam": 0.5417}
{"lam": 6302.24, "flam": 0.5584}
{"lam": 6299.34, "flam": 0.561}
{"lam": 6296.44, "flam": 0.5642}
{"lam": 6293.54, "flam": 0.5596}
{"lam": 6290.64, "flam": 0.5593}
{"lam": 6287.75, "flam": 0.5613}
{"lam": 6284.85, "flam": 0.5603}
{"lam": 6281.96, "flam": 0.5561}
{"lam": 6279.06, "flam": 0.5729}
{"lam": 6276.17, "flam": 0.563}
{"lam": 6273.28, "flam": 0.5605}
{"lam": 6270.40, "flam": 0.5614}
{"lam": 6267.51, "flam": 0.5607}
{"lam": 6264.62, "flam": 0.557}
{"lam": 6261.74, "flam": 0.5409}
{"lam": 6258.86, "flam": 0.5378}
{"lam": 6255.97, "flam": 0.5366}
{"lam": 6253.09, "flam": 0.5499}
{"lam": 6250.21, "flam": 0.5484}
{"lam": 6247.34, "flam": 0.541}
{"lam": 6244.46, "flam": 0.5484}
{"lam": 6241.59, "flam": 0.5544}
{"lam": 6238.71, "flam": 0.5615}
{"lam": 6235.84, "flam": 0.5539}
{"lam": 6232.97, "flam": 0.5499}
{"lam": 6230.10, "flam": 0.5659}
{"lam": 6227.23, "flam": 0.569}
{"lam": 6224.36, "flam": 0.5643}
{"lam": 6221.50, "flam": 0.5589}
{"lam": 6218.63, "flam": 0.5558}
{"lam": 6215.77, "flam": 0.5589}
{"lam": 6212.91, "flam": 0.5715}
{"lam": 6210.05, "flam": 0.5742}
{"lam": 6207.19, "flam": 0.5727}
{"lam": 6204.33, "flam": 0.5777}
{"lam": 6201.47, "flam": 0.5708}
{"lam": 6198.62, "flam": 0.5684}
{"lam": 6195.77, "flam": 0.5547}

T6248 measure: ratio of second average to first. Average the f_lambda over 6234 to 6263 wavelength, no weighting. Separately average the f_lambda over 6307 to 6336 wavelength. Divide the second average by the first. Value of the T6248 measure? 1.01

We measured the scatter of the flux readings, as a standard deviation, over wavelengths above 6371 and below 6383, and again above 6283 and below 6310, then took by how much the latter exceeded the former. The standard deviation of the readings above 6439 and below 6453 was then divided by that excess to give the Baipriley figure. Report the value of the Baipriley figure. 3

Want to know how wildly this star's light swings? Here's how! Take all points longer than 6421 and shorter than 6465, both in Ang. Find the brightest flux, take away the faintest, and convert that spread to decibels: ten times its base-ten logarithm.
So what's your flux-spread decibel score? -16.0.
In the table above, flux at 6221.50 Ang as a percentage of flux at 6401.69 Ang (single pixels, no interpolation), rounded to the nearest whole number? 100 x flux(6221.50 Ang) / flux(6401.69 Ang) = 106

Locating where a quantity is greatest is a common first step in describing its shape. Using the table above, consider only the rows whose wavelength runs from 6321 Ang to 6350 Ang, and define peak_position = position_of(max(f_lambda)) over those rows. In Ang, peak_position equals 6334.25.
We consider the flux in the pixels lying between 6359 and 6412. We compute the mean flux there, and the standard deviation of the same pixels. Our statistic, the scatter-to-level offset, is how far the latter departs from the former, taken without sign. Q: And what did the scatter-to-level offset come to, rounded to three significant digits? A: 0.537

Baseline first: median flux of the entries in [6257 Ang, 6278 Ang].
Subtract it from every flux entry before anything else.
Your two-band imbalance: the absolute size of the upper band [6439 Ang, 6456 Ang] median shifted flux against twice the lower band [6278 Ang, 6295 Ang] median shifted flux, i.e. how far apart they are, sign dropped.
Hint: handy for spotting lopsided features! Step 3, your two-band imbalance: 0.015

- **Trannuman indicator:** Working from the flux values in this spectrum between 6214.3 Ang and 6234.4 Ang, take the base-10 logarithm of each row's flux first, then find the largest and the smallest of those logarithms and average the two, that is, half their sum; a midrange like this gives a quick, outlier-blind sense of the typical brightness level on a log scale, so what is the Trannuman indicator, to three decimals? -0.252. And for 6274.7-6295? -0.248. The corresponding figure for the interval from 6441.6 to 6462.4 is -0.266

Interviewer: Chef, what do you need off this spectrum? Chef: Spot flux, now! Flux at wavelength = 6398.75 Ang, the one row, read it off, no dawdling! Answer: 0.5429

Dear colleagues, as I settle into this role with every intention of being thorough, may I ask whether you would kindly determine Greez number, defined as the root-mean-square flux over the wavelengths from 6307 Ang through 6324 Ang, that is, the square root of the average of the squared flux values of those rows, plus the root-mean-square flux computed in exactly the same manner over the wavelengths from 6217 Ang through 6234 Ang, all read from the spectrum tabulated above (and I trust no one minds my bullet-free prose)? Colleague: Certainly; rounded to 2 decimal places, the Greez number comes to 1.11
